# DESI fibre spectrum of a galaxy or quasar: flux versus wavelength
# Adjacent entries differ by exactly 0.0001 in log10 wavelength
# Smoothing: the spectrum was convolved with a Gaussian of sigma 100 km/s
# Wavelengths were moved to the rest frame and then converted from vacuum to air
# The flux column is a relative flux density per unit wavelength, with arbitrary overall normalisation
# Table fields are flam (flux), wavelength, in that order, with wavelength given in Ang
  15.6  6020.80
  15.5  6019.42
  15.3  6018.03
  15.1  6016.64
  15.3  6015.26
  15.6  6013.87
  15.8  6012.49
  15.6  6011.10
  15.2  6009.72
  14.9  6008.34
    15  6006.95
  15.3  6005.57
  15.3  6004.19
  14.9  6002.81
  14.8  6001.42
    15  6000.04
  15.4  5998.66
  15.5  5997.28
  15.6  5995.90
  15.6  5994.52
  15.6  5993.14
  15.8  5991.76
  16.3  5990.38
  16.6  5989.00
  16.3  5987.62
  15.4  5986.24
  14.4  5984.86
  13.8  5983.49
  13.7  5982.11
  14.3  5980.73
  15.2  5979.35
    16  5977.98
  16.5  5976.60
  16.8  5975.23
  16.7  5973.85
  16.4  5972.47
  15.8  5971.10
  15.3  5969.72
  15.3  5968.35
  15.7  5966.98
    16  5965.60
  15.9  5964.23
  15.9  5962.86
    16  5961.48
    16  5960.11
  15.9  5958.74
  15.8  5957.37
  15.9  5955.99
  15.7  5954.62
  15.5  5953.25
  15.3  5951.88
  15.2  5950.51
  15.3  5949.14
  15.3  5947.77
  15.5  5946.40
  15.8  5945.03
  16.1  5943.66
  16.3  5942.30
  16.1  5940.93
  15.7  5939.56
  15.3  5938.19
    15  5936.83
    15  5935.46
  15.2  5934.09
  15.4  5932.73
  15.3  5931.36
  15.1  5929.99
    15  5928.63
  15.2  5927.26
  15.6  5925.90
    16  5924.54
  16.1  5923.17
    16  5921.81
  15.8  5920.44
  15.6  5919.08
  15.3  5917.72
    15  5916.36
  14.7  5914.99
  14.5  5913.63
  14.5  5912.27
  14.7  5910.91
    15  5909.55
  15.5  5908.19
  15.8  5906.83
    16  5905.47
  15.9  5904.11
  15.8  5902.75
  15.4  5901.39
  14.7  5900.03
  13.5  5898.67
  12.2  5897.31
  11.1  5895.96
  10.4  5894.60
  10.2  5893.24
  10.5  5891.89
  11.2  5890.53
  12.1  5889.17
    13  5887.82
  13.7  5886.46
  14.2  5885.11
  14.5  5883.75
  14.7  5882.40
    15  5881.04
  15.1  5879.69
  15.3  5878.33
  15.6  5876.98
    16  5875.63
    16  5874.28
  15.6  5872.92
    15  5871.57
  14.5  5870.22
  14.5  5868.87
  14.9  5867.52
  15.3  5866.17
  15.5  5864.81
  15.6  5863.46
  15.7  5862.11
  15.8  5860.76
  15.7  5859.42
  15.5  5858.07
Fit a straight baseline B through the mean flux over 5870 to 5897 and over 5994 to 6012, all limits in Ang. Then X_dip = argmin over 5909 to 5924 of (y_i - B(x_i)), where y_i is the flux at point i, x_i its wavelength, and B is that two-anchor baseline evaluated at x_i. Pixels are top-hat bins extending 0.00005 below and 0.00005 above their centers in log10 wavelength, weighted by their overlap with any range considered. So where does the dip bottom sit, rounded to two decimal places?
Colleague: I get 5913.63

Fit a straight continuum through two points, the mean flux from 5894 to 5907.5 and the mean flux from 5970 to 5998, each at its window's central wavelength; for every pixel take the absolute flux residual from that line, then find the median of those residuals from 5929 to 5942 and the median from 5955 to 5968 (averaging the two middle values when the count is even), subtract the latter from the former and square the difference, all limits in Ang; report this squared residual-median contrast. 0.04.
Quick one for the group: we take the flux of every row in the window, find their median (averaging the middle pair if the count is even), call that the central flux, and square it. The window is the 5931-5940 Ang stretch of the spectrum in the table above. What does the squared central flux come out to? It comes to 234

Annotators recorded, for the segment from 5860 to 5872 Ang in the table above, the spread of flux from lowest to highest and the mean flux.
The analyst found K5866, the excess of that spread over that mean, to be -13.9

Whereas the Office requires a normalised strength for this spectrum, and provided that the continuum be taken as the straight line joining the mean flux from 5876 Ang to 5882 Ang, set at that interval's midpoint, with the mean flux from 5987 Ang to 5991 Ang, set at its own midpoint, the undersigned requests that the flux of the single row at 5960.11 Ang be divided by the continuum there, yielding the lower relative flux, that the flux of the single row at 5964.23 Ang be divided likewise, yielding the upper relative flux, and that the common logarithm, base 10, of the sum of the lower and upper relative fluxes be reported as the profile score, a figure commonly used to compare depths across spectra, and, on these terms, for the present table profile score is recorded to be 0.296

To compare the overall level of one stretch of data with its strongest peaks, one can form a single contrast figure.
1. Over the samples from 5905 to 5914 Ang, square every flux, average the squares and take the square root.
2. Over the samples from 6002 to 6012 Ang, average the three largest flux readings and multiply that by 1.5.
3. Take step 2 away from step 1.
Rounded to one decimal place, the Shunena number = -7.9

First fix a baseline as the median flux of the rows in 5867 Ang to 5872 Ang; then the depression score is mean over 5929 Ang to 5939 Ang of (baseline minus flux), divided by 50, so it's -0.010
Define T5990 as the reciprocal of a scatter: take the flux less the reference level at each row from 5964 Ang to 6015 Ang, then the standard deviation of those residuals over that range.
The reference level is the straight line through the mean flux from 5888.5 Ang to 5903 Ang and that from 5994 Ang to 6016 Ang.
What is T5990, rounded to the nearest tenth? 1.1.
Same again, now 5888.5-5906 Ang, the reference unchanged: 0.5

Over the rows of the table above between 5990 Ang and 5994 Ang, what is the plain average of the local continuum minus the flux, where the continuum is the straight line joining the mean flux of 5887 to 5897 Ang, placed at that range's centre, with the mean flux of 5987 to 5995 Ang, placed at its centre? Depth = 0.2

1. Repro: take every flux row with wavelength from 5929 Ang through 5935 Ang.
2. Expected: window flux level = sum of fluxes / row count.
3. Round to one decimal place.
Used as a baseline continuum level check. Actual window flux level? 15.2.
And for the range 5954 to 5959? 15.8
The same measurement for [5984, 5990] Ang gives 15.7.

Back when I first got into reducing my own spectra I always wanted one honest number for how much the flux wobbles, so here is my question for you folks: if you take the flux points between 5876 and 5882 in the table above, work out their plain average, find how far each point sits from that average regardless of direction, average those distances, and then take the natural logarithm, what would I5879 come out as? -1.6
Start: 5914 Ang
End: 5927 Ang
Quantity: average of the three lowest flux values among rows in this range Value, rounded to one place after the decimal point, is 15.0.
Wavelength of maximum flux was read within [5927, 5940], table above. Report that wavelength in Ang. 5939.56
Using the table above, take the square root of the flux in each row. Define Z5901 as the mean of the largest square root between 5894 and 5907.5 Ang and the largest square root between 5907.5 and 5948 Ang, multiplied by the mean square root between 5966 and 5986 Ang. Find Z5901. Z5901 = 15.8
